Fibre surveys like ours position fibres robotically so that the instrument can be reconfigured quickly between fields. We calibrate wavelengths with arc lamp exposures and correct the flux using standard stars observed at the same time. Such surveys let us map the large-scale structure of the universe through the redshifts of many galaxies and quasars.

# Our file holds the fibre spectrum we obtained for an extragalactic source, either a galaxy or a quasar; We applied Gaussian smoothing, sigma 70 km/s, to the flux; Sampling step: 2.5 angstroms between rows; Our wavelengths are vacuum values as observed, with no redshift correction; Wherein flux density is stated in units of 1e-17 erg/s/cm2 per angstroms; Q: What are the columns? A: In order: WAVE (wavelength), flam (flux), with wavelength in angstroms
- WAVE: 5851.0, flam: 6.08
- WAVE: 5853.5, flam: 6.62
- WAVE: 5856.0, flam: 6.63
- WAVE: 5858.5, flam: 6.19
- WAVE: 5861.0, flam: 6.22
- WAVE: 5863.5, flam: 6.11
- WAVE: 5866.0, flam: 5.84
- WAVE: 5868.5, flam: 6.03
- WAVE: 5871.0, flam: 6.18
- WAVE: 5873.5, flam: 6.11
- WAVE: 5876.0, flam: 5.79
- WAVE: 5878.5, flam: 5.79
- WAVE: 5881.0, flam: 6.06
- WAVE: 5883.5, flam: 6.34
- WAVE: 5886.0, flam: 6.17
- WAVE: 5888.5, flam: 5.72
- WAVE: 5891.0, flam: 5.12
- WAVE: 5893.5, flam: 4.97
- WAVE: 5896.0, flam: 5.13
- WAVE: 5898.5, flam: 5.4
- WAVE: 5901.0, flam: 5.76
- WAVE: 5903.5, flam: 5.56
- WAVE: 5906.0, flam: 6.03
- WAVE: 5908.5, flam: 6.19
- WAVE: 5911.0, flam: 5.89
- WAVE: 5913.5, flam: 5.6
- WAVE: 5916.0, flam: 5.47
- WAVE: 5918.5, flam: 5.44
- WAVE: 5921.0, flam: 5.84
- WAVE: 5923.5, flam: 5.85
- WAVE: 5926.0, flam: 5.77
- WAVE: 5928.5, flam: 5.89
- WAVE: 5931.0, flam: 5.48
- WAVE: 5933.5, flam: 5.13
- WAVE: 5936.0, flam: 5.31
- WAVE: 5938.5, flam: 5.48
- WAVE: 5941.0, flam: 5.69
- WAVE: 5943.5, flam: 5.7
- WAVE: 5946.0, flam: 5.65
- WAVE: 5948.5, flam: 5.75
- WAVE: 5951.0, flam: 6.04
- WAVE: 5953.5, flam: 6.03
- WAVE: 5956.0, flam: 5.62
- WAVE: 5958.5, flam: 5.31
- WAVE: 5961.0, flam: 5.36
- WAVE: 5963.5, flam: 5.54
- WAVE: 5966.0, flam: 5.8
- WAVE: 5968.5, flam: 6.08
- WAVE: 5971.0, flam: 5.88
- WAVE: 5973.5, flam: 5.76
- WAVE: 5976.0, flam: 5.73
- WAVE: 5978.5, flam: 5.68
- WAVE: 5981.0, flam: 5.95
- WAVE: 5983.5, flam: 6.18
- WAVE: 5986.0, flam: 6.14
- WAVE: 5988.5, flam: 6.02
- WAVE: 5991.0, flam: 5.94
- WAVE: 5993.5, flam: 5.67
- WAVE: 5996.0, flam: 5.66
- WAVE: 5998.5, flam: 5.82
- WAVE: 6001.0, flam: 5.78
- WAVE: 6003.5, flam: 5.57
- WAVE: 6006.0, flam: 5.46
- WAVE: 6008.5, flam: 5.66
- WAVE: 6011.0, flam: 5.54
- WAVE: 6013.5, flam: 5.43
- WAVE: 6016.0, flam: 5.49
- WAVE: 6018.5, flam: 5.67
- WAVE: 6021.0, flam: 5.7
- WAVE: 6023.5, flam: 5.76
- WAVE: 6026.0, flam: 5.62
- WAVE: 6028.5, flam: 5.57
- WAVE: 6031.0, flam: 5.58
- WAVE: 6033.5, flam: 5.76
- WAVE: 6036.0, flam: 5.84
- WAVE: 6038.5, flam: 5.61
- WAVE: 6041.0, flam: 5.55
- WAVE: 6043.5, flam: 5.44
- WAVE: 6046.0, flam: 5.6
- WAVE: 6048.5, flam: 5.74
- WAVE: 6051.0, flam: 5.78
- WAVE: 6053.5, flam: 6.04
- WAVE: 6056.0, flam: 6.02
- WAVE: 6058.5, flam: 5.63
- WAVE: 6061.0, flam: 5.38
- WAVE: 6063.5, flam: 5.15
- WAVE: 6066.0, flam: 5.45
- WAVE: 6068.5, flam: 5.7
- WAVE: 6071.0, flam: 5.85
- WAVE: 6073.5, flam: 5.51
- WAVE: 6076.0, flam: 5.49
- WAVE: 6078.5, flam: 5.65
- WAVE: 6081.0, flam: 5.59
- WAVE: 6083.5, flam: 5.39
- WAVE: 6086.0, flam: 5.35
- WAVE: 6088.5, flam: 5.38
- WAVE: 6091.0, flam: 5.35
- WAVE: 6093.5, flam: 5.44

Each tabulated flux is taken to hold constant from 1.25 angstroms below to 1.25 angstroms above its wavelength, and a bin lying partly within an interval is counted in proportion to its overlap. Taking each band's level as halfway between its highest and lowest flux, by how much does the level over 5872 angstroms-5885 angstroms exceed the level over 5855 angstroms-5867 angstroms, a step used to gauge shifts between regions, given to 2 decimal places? -0.17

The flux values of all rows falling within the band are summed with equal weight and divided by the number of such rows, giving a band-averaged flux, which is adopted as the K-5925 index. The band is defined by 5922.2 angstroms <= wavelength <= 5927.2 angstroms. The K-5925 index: 5.81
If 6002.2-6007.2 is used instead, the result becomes 5.52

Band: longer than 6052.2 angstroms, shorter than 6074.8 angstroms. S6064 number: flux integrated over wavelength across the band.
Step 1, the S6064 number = 127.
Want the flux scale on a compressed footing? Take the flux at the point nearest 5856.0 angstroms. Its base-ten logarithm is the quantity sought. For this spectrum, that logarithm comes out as 0.822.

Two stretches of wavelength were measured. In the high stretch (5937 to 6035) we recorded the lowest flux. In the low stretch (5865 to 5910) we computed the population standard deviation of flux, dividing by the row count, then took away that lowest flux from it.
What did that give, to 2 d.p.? -4.91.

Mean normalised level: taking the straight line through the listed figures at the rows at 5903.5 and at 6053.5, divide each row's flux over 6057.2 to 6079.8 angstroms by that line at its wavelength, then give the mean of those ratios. 0.91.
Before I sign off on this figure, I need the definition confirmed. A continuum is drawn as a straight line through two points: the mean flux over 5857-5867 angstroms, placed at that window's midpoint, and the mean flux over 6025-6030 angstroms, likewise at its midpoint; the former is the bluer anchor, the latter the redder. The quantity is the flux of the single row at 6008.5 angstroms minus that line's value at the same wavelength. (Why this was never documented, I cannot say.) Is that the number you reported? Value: 0.01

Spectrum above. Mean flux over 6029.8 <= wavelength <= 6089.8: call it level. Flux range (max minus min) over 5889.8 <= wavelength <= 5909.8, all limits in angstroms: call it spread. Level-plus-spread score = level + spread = 6.82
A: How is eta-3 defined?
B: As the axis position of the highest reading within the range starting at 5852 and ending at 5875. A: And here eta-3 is 5856.0 angstroms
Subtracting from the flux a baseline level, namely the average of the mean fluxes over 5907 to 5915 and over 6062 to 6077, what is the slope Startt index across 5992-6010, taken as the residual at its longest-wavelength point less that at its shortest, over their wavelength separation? -0.001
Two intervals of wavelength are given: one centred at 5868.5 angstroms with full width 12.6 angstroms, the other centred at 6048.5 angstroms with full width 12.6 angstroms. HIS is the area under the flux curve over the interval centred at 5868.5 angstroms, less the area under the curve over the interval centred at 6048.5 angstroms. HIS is 4.2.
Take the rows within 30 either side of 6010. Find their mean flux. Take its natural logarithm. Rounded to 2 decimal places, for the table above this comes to 1.74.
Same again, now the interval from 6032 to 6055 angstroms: 1.74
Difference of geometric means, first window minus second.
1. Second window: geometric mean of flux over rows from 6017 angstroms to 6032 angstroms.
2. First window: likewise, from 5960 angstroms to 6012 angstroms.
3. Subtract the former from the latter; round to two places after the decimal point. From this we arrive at 0.12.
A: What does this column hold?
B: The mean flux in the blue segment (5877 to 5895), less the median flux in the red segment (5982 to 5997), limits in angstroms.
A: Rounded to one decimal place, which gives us -0.2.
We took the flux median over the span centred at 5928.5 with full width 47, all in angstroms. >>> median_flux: 5.70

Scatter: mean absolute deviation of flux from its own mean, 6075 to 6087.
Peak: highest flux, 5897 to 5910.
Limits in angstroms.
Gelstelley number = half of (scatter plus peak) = 3.15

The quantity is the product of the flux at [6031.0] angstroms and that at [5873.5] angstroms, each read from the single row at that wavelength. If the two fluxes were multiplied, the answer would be 34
